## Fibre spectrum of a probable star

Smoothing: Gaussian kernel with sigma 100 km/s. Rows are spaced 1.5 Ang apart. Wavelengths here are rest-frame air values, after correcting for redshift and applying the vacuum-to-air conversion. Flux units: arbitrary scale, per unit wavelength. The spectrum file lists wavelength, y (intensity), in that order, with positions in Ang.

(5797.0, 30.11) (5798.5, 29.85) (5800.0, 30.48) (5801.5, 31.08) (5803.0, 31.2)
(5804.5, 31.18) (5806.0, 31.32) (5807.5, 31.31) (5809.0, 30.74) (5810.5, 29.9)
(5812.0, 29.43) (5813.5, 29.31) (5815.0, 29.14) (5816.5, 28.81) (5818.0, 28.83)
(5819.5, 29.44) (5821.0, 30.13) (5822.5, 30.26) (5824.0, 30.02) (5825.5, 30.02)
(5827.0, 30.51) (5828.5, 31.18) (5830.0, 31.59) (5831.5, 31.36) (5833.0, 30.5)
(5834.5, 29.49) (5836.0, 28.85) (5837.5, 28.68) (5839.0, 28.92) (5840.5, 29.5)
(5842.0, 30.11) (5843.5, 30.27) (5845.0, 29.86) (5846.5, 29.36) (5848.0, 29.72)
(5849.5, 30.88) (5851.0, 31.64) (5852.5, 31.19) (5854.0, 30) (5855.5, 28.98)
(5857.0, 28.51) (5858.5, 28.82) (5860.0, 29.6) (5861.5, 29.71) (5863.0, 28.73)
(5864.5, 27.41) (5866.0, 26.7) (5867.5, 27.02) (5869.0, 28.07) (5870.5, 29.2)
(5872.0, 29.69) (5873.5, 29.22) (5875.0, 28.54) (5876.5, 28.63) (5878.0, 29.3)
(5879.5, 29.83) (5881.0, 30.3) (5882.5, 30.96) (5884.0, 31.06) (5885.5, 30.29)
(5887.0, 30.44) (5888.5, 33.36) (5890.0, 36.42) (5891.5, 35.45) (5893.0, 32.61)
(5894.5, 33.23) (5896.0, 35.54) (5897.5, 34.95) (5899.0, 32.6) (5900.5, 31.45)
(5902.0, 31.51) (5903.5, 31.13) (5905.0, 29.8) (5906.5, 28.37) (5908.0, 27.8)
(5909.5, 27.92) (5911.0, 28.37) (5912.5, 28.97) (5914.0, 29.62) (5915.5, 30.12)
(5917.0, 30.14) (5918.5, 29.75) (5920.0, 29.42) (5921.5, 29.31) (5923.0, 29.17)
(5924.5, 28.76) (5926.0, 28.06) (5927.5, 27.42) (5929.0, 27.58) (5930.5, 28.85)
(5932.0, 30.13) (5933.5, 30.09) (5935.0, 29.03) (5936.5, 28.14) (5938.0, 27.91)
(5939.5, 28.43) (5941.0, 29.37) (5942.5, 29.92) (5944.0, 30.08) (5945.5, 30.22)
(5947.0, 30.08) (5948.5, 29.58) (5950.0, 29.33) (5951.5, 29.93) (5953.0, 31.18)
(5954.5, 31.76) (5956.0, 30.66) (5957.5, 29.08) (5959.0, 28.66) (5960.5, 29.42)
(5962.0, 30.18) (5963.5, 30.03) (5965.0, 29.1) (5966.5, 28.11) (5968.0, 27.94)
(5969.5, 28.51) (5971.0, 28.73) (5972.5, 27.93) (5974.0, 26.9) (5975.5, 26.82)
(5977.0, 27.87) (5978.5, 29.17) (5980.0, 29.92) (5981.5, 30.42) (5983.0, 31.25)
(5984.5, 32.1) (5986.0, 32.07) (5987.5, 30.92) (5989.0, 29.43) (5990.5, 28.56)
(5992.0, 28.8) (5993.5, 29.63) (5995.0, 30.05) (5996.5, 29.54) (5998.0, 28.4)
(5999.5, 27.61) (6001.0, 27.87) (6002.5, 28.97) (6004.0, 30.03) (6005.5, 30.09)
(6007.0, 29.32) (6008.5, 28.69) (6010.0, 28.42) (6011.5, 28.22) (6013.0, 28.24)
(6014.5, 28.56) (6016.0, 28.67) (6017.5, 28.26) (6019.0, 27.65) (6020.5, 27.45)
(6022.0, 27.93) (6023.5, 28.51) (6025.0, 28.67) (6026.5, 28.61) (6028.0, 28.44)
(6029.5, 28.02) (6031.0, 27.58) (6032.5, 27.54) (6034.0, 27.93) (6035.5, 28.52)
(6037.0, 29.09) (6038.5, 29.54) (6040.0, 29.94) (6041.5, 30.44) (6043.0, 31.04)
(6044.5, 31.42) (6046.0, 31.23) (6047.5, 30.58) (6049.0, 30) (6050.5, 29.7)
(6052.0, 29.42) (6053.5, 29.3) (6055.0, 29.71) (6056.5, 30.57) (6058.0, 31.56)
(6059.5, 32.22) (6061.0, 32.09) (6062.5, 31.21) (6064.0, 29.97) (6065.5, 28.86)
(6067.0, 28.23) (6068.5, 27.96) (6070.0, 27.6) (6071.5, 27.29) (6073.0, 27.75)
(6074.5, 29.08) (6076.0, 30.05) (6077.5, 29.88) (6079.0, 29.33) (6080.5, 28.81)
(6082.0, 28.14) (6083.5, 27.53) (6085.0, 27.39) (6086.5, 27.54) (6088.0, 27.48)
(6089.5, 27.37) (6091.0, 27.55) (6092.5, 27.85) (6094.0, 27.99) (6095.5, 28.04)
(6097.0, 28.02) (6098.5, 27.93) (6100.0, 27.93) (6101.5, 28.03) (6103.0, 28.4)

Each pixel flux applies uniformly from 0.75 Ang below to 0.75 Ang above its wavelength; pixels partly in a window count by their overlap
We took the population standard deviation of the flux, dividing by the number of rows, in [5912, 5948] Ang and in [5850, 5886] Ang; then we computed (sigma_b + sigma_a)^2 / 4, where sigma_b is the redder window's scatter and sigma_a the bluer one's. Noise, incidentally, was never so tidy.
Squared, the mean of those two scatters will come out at 1.1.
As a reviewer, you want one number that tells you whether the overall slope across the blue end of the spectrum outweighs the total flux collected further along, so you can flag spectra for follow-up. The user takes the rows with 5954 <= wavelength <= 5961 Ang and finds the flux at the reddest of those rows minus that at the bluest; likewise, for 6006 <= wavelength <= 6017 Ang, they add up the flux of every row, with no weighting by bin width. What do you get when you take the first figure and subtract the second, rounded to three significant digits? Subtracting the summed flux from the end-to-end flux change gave -202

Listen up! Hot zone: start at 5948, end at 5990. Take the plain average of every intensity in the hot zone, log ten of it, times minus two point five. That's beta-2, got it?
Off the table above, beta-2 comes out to -3.676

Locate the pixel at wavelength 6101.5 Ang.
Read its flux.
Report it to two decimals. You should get 28.03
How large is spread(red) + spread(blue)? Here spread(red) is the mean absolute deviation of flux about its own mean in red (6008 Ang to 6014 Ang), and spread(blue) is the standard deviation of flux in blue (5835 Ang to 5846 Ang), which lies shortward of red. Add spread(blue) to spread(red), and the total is 0.8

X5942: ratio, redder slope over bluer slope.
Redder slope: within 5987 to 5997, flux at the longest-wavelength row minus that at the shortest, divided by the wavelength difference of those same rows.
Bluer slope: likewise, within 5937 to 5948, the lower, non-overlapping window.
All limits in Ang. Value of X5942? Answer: -0.6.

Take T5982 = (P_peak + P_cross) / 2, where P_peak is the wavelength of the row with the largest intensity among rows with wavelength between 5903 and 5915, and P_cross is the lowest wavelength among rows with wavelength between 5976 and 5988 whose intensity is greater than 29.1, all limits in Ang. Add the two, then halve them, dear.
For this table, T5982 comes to 5941.0 Ang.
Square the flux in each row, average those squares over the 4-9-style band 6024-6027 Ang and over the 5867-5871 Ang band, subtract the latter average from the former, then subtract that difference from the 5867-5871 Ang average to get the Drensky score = 760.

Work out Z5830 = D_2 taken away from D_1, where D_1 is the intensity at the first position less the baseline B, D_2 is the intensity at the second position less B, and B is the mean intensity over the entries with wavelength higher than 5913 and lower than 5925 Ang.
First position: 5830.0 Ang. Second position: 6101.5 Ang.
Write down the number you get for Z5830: 3.6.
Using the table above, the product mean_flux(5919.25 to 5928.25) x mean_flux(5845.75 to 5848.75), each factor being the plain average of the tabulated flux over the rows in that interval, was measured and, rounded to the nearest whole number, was 848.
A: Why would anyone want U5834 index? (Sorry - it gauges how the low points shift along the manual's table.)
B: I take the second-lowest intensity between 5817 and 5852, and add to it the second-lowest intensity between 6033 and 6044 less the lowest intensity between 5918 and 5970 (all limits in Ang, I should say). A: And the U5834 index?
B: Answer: 29.9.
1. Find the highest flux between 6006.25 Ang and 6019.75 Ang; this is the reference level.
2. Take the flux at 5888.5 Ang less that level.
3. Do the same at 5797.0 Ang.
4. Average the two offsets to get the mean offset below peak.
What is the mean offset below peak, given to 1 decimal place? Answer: 2.4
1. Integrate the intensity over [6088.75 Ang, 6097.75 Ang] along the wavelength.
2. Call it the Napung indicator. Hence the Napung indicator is 250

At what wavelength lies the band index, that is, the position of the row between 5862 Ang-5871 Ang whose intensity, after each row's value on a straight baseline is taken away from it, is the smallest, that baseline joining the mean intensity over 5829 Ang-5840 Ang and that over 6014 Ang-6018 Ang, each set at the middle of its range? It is 5866.0 Ang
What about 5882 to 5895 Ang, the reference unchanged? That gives 5885.5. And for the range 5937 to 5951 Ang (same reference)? 5938.0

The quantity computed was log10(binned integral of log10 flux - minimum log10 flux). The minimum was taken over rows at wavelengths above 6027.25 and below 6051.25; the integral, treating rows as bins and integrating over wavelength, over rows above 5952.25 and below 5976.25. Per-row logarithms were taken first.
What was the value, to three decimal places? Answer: 1.527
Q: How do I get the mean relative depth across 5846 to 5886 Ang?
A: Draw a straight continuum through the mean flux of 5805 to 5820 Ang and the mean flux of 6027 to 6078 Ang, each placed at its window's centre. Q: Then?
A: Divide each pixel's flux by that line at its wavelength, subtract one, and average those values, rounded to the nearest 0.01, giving -0.01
